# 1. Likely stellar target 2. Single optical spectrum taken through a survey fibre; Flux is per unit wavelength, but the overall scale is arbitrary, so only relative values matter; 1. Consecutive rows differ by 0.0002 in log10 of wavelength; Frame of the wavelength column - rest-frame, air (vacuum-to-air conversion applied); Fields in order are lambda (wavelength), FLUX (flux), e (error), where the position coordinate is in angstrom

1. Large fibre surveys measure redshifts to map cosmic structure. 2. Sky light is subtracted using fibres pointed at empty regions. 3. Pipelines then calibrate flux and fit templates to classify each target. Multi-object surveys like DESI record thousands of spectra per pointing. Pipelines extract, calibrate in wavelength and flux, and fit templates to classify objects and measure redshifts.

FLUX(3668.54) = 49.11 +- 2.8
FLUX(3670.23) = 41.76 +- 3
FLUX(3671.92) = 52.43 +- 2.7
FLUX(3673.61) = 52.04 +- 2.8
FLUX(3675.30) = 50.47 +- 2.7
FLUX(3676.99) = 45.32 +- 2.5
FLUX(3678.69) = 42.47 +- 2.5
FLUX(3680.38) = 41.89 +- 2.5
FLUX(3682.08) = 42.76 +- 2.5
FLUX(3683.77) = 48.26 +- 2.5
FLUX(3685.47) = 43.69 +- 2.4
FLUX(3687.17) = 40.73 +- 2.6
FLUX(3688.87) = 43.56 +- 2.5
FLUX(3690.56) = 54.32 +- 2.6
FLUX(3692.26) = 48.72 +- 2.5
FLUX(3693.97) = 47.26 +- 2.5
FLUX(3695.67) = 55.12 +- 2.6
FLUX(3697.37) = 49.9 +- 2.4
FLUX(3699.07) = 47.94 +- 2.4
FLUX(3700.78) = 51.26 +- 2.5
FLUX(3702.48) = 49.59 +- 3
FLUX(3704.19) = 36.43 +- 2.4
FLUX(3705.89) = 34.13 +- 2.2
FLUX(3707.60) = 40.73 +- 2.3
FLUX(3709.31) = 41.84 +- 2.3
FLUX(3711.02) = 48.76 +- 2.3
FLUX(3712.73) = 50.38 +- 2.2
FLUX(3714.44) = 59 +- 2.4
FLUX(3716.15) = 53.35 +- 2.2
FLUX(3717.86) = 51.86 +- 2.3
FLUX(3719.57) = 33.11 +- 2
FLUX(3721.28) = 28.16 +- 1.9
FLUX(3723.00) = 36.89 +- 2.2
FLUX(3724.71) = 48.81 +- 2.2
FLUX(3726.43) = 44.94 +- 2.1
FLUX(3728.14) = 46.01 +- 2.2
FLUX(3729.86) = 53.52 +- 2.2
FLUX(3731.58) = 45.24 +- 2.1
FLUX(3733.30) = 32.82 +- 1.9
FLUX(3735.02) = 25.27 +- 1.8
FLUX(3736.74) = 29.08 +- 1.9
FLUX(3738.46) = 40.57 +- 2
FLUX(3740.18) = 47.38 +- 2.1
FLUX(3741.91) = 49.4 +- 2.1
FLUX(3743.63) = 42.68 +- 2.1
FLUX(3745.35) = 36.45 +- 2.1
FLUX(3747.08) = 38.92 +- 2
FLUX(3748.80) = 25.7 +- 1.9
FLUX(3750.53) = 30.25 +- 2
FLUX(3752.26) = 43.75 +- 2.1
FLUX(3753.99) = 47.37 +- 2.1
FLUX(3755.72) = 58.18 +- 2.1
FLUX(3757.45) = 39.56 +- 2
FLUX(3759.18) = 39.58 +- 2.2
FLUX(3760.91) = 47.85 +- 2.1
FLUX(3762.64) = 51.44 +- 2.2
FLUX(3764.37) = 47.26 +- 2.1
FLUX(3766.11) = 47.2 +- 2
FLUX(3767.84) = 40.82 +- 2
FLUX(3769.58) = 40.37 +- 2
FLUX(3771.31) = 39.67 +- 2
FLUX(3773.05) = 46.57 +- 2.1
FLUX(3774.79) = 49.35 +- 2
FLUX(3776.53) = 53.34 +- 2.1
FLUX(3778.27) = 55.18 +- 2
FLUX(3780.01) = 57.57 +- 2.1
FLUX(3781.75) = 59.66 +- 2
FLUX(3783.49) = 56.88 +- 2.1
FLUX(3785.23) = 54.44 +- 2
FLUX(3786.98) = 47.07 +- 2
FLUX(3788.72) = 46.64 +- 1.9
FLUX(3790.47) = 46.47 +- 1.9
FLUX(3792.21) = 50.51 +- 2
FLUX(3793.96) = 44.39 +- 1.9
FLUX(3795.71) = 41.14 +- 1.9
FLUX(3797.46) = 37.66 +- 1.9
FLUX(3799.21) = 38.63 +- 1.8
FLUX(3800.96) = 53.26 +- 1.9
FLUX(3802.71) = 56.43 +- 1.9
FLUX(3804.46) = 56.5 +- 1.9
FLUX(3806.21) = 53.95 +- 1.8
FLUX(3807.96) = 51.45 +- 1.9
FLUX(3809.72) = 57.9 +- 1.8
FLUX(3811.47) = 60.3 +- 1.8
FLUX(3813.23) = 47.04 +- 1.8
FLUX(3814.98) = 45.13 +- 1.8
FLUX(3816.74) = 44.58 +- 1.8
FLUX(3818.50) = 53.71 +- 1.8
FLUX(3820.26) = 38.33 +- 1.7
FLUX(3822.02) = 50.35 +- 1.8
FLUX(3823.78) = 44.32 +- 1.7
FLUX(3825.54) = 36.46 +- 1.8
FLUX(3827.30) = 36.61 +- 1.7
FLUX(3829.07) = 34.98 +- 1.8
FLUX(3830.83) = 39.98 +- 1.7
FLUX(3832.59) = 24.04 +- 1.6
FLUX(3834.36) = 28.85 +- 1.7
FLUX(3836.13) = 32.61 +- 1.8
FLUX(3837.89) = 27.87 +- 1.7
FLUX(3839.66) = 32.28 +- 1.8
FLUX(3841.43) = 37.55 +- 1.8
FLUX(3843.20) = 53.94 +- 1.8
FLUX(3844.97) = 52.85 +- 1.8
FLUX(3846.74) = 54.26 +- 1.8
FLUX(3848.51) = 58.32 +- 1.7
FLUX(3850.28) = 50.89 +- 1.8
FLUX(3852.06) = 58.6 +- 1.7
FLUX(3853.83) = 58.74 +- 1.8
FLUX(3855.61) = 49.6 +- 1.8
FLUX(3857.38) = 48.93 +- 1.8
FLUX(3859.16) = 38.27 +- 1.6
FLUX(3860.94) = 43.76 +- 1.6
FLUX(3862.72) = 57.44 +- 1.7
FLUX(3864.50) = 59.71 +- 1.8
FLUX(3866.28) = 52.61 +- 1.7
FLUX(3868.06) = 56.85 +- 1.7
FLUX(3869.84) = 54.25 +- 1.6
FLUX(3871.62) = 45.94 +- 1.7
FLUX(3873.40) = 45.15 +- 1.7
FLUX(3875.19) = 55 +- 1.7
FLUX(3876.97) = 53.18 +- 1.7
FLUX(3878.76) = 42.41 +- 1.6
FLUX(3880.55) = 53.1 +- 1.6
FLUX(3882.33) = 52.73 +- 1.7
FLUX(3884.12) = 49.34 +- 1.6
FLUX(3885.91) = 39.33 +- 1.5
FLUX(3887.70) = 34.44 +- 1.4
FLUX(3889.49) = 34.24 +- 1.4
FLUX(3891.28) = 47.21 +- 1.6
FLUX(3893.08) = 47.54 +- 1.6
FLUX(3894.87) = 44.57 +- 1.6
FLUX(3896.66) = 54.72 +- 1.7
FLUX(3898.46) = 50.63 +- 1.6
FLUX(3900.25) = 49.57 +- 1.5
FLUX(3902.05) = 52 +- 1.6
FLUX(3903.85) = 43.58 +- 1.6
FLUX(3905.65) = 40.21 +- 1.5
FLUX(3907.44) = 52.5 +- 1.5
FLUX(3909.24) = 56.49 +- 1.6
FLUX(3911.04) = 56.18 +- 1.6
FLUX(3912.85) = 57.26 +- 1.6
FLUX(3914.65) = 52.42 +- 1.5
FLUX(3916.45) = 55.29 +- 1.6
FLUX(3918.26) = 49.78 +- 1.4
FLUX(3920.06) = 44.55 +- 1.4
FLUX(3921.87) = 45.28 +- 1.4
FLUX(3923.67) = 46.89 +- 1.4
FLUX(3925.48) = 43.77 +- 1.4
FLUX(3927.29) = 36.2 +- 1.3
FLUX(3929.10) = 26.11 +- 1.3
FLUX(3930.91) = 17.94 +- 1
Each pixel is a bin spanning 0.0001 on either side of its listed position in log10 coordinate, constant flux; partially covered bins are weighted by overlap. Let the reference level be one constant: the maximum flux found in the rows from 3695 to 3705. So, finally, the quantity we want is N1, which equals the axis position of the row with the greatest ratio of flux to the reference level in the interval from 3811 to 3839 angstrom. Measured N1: 3811.47 angstrom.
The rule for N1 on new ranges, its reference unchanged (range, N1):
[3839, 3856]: 3853.83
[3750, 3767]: 3755.72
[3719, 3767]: 3755.72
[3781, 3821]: 3811.47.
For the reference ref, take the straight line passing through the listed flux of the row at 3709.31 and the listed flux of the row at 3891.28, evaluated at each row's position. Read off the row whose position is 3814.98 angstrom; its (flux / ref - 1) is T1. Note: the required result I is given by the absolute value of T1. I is 0.00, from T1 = 0.00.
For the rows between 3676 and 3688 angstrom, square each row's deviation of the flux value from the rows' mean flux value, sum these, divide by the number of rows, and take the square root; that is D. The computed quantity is 2.3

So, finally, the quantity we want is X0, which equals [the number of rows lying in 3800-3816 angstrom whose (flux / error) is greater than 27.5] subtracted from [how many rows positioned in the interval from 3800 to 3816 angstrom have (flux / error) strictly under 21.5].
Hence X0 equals -6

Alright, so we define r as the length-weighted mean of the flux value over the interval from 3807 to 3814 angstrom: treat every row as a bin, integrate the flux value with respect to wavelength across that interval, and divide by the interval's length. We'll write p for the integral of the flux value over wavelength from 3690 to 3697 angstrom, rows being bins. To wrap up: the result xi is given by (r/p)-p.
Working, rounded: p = 358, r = 54.3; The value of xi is -357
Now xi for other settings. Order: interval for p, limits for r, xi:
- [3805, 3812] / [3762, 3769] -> -390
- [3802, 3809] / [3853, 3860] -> -382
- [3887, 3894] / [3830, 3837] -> -287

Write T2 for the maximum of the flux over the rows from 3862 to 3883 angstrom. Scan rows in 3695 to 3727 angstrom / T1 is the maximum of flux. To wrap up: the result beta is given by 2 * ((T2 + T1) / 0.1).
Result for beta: 2374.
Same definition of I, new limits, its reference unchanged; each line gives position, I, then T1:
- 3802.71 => 0.27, 0.27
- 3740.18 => 0.11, 0.11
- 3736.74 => 0.32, -0.32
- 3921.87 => 0.06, -0.06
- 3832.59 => 0.47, -0.47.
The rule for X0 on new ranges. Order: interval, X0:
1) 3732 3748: 7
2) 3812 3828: -1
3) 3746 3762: 5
